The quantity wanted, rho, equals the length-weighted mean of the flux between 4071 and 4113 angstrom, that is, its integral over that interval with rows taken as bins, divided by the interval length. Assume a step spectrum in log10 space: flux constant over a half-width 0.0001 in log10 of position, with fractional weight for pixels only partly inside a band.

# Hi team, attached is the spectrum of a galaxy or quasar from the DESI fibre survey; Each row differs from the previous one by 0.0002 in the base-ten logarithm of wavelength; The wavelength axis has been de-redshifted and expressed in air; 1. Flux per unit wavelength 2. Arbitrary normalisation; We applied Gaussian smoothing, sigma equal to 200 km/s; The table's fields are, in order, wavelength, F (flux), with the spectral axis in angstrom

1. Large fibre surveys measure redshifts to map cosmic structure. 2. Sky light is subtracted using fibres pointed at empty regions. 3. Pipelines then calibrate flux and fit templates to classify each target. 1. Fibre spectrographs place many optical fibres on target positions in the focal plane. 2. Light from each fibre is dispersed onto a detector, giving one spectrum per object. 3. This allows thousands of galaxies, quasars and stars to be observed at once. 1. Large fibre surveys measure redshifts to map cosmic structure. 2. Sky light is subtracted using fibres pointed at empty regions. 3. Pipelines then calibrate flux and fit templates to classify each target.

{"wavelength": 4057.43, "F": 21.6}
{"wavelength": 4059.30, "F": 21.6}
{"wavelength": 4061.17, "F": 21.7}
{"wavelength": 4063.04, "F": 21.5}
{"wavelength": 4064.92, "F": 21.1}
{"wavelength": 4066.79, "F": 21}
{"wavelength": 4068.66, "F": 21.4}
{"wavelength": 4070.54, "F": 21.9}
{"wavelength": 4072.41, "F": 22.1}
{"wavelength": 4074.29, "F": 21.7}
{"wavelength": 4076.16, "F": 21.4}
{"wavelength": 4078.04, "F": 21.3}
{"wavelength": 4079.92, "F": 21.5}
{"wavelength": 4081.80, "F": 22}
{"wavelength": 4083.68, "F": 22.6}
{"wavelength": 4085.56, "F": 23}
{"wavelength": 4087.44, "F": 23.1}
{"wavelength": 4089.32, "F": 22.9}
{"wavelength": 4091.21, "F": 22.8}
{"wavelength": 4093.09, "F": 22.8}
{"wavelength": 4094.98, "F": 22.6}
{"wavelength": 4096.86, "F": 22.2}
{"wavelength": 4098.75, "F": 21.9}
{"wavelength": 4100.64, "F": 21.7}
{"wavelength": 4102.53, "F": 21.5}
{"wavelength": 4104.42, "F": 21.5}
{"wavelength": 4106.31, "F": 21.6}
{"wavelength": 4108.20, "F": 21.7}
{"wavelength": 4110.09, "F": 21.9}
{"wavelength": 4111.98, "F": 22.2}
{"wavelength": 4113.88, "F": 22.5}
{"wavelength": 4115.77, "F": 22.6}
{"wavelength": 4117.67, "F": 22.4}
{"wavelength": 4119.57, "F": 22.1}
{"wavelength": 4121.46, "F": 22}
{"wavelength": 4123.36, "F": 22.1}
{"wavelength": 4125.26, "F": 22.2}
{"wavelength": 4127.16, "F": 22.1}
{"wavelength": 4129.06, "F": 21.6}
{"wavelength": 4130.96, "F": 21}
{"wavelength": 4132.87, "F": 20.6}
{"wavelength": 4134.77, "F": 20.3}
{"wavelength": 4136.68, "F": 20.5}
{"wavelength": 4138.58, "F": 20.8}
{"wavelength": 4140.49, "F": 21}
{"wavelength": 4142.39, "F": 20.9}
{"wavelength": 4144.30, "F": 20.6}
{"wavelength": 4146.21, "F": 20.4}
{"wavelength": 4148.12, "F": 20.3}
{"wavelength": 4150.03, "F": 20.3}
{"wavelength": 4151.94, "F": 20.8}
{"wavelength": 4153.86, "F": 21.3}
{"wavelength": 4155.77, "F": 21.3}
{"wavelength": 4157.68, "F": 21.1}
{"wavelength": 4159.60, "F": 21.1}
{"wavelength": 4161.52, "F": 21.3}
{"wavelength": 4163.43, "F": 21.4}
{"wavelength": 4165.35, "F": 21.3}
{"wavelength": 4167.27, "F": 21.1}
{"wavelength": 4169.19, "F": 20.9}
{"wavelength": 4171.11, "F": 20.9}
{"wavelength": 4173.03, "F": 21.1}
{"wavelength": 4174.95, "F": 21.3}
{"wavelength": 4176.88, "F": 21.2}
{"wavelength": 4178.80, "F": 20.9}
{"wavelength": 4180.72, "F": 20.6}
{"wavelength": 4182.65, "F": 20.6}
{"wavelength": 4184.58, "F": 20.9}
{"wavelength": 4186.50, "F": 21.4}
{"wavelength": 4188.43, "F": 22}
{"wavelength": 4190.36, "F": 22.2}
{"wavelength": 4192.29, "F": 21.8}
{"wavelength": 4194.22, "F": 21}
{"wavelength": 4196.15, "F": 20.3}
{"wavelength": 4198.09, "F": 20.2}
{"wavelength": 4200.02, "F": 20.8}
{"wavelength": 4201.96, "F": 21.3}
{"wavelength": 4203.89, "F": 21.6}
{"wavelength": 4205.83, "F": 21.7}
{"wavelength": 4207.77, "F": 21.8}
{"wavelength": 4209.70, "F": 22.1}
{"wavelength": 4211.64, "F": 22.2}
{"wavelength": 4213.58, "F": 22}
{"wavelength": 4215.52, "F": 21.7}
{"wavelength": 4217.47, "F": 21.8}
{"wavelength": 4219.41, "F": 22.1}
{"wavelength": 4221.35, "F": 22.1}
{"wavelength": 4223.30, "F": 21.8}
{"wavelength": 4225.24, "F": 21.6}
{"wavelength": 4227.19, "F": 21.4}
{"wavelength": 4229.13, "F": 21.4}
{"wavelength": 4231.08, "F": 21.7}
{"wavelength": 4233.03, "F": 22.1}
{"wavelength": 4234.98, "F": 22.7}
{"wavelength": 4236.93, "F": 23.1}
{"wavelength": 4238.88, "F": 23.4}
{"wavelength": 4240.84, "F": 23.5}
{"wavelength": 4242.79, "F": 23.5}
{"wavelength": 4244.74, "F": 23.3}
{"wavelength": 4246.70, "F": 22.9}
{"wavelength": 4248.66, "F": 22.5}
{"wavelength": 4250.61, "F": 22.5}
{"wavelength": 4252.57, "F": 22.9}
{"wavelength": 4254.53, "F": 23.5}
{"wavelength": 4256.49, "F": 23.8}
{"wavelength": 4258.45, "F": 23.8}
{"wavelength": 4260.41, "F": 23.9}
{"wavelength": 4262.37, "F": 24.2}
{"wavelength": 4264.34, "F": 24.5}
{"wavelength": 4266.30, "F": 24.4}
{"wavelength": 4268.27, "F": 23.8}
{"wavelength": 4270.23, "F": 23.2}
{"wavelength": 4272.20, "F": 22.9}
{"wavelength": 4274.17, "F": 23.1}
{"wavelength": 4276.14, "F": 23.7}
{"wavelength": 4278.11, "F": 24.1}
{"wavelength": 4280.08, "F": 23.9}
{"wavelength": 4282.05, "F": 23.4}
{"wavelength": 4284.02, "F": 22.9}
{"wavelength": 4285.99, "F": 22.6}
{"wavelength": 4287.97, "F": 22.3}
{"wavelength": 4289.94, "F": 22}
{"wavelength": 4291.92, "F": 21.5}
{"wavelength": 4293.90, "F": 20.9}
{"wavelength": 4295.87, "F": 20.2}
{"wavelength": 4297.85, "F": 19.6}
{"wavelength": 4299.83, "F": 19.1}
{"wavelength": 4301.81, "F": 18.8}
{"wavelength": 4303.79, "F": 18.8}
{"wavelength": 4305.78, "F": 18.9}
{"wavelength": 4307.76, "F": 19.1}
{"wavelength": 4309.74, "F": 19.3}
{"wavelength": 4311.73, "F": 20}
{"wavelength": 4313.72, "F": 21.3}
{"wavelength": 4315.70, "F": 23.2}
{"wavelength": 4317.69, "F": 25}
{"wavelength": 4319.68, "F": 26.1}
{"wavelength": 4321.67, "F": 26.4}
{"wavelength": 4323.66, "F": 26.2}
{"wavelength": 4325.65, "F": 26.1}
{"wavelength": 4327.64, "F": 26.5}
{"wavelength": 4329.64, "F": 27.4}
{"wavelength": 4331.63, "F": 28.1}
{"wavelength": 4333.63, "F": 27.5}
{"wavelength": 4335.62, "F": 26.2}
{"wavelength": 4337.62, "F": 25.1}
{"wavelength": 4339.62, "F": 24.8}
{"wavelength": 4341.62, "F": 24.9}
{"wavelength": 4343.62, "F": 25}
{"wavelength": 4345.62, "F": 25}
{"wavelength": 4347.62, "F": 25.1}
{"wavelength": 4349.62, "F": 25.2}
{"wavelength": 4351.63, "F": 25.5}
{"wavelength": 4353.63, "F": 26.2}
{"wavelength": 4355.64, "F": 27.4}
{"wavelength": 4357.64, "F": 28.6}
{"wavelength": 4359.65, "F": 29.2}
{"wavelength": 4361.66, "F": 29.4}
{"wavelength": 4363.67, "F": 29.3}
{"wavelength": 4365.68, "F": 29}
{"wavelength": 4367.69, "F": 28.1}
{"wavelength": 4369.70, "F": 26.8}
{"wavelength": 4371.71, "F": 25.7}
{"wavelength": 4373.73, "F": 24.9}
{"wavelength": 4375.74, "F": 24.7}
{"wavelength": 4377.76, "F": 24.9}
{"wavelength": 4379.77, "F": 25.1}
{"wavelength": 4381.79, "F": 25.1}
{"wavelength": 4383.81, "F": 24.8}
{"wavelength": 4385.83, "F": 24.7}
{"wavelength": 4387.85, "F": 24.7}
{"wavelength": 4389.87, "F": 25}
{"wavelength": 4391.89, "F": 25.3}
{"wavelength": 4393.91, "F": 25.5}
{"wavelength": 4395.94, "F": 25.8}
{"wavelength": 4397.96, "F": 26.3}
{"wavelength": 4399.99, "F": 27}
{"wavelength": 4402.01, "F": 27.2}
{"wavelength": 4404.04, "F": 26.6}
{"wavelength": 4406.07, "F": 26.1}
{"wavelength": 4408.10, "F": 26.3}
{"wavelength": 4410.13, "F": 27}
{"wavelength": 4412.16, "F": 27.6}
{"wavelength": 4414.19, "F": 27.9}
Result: 22.1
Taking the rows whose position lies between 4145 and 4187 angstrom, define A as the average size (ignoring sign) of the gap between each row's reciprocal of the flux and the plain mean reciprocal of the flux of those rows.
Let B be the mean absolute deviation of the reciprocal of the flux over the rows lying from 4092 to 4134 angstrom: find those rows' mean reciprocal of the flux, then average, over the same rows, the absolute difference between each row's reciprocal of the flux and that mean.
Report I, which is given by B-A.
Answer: 0.0002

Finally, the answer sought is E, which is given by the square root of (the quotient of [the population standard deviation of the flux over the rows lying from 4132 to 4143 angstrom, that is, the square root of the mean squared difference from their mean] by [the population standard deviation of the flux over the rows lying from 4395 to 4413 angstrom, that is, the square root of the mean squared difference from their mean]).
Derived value 0.7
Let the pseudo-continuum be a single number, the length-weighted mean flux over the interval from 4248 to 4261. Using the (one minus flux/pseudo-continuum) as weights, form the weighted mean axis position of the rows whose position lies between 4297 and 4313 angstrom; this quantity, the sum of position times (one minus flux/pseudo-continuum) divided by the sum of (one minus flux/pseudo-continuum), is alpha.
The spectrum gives 4304.6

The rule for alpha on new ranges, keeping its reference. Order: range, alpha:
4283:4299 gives 4293.7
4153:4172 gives 4162.7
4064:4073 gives 4068.1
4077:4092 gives 4081.8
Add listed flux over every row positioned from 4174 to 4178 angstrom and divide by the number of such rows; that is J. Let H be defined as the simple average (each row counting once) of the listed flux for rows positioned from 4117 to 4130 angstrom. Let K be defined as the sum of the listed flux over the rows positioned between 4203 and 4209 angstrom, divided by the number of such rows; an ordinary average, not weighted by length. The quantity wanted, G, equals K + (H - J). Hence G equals 22.5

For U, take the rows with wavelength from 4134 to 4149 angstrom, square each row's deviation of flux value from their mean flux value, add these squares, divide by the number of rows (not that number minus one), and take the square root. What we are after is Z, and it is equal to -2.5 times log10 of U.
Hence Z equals 1.5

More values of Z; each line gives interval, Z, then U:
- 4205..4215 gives 1.8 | 0.2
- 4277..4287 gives 0.6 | 0.6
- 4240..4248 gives 1.5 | 0.2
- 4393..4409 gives 0.7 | 0.5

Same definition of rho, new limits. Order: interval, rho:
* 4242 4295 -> 23.2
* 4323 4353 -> 25.9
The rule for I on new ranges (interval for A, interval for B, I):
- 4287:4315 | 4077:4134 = -0.0016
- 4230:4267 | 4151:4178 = -0.0008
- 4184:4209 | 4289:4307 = 0.0014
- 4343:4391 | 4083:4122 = -0.0012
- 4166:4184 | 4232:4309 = 0.0024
